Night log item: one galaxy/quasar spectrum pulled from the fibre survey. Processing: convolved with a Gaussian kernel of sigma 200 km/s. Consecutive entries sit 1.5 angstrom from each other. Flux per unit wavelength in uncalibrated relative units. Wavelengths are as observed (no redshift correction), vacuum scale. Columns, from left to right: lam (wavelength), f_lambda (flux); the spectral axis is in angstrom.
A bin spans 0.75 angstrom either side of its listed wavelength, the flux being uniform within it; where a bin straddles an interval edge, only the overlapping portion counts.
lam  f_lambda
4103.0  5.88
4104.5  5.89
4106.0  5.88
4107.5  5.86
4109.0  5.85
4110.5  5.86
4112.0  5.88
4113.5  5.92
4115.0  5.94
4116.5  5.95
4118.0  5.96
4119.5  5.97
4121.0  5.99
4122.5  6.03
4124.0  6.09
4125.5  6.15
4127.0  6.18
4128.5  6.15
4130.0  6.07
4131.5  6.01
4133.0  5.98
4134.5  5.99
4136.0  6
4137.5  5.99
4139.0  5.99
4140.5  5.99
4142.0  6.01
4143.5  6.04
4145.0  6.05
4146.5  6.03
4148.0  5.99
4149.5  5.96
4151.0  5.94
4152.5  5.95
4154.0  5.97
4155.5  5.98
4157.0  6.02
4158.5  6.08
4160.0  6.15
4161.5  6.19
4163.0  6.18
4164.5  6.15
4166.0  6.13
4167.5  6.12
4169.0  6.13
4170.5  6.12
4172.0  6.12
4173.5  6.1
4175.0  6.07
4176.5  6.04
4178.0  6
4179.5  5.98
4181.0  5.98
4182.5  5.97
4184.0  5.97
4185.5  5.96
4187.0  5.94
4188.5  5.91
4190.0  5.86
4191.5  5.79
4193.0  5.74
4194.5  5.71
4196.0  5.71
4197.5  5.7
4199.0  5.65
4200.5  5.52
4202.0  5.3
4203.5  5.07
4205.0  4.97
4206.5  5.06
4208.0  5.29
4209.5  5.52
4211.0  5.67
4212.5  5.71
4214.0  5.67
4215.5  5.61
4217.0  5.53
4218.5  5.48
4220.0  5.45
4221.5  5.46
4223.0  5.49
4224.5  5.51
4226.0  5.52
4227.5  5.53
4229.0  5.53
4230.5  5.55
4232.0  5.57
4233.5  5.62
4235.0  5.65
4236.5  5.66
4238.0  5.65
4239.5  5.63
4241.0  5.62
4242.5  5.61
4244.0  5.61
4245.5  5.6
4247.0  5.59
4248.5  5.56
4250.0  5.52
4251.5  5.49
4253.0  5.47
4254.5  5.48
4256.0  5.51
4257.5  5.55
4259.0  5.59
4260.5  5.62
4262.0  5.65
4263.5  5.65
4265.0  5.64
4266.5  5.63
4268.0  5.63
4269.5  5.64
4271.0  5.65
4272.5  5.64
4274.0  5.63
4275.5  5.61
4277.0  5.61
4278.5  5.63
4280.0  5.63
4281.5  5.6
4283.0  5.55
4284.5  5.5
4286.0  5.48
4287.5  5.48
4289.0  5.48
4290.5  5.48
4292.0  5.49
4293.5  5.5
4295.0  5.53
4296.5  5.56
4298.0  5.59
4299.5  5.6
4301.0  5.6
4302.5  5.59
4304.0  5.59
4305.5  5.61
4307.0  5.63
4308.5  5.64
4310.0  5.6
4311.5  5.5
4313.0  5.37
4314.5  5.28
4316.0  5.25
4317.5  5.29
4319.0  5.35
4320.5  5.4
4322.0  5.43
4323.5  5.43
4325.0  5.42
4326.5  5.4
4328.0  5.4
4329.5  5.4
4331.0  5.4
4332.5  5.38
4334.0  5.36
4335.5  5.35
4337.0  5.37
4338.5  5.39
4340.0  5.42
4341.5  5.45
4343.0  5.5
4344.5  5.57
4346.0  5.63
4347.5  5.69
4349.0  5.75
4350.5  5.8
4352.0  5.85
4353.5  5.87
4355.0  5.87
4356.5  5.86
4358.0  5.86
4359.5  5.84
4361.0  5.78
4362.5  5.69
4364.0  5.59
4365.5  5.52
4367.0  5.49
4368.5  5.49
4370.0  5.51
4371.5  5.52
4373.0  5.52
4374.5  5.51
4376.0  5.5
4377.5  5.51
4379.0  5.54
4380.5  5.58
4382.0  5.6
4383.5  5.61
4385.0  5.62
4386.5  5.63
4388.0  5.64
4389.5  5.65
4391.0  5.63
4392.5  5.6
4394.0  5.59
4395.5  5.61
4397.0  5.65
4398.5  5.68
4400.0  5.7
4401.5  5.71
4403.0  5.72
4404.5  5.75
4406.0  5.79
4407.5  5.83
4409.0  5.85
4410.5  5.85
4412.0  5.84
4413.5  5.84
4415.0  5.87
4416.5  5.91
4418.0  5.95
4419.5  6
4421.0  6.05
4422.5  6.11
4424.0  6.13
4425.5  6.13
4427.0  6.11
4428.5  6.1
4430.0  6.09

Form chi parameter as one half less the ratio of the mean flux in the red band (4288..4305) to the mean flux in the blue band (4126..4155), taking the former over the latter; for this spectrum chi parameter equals -0.422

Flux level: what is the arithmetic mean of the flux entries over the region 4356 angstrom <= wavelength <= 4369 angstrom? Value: 5.68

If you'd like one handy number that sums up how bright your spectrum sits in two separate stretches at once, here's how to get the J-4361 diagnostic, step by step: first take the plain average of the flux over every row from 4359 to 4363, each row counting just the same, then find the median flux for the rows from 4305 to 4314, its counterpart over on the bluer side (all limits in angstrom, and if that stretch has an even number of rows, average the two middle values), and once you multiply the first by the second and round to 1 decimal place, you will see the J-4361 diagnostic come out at 32.3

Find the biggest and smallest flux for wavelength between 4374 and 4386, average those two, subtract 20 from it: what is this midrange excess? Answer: -14.44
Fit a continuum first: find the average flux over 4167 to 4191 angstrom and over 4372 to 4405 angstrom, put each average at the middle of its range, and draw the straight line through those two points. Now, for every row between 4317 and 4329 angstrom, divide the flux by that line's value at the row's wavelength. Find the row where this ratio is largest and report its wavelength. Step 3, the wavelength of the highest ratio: 4323.5 angstrom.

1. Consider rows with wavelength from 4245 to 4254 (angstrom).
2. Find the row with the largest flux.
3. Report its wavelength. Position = 4245.5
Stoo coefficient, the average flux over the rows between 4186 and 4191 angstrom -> 5.90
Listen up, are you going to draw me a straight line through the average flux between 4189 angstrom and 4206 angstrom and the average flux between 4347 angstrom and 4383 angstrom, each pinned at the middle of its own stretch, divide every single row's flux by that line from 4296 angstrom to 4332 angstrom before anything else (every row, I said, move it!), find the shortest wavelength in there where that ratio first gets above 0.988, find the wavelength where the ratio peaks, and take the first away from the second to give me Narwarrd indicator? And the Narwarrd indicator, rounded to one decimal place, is 12.0 angstrom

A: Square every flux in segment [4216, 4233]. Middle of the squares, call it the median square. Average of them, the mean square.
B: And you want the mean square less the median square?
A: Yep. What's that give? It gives -0.1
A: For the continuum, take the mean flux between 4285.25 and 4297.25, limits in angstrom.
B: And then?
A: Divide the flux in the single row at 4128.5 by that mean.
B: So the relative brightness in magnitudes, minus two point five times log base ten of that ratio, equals -0.121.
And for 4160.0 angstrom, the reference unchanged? -0.121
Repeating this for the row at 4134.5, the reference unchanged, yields -0.093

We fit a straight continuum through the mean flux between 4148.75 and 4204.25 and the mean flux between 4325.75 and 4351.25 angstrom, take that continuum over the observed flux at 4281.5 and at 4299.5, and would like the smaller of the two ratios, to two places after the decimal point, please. 1.00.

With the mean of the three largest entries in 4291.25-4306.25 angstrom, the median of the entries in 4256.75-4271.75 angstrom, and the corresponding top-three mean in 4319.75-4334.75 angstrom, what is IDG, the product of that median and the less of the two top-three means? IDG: 30.6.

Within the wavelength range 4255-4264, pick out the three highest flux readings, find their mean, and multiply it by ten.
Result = 56.4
